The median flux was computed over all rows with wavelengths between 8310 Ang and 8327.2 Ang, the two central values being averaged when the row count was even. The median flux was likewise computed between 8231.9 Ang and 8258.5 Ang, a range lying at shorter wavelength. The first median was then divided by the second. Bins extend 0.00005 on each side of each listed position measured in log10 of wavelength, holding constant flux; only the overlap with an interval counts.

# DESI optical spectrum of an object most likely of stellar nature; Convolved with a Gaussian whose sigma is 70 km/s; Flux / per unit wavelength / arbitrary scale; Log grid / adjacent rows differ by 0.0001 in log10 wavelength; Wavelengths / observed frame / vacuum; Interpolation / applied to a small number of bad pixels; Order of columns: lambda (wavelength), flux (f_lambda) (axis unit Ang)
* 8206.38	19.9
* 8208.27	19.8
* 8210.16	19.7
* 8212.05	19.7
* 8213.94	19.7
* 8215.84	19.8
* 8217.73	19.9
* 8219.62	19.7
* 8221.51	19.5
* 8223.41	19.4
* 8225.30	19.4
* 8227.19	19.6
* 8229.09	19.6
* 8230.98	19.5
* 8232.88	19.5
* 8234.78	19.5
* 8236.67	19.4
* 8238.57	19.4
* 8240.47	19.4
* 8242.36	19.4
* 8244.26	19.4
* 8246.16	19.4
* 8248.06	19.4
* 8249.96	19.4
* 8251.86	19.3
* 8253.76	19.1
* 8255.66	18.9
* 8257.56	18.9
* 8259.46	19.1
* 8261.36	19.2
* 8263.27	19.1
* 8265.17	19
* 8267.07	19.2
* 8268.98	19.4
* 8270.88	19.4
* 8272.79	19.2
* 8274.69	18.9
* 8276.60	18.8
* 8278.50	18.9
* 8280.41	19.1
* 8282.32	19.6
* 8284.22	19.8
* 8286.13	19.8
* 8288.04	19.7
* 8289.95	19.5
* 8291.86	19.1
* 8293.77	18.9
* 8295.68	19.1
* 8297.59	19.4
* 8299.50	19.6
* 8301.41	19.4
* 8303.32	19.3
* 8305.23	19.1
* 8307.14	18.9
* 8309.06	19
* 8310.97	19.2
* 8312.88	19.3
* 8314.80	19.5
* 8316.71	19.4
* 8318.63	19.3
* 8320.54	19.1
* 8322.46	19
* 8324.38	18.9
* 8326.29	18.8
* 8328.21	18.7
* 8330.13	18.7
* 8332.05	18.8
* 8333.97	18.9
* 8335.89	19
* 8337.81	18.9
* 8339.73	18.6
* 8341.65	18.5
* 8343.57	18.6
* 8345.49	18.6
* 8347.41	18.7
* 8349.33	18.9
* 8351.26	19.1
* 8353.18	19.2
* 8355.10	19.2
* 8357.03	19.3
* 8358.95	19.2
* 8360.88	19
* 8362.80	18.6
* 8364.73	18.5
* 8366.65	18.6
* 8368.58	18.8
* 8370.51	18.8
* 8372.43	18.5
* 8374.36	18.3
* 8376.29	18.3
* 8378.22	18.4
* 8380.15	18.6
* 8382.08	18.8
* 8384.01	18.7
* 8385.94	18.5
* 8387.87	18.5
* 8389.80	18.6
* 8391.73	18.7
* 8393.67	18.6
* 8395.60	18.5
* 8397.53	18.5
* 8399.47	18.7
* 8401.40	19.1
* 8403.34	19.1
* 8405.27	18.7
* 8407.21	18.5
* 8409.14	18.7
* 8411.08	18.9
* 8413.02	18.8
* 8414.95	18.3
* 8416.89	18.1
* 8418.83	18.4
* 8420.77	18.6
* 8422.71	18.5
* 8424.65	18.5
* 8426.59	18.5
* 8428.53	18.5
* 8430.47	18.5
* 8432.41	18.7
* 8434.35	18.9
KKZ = 0.990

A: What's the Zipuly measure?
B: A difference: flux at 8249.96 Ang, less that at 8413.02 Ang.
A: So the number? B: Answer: 0.60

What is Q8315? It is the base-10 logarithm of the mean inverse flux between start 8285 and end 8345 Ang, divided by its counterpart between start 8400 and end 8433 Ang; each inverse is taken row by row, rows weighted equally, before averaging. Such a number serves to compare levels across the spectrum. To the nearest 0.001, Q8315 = -0.011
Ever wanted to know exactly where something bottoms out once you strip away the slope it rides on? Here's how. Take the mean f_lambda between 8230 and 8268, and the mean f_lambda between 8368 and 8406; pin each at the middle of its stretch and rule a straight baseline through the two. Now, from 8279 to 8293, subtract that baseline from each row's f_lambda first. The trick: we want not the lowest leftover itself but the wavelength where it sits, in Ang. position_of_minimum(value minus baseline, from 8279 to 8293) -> 8280.41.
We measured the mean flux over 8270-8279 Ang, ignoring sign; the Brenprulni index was 19.0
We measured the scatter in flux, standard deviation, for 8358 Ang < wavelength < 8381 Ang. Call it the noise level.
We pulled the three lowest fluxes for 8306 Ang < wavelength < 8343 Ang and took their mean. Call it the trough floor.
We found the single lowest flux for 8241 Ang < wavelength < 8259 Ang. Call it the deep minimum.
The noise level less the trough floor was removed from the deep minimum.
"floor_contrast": 37.2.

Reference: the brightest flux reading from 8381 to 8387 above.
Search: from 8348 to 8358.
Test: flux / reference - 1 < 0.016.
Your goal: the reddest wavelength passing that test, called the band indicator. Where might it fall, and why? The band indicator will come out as 8351.26 Ang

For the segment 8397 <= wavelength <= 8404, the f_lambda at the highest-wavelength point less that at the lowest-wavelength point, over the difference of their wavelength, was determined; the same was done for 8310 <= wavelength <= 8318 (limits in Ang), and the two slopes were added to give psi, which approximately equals 0.14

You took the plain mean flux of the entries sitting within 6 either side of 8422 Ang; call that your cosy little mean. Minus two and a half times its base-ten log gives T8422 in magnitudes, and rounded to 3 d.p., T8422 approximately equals -3.164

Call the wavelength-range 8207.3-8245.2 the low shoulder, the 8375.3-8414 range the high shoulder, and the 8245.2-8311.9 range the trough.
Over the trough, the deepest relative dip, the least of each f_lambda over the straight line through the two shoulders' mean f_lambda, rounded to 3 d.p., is 0.974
